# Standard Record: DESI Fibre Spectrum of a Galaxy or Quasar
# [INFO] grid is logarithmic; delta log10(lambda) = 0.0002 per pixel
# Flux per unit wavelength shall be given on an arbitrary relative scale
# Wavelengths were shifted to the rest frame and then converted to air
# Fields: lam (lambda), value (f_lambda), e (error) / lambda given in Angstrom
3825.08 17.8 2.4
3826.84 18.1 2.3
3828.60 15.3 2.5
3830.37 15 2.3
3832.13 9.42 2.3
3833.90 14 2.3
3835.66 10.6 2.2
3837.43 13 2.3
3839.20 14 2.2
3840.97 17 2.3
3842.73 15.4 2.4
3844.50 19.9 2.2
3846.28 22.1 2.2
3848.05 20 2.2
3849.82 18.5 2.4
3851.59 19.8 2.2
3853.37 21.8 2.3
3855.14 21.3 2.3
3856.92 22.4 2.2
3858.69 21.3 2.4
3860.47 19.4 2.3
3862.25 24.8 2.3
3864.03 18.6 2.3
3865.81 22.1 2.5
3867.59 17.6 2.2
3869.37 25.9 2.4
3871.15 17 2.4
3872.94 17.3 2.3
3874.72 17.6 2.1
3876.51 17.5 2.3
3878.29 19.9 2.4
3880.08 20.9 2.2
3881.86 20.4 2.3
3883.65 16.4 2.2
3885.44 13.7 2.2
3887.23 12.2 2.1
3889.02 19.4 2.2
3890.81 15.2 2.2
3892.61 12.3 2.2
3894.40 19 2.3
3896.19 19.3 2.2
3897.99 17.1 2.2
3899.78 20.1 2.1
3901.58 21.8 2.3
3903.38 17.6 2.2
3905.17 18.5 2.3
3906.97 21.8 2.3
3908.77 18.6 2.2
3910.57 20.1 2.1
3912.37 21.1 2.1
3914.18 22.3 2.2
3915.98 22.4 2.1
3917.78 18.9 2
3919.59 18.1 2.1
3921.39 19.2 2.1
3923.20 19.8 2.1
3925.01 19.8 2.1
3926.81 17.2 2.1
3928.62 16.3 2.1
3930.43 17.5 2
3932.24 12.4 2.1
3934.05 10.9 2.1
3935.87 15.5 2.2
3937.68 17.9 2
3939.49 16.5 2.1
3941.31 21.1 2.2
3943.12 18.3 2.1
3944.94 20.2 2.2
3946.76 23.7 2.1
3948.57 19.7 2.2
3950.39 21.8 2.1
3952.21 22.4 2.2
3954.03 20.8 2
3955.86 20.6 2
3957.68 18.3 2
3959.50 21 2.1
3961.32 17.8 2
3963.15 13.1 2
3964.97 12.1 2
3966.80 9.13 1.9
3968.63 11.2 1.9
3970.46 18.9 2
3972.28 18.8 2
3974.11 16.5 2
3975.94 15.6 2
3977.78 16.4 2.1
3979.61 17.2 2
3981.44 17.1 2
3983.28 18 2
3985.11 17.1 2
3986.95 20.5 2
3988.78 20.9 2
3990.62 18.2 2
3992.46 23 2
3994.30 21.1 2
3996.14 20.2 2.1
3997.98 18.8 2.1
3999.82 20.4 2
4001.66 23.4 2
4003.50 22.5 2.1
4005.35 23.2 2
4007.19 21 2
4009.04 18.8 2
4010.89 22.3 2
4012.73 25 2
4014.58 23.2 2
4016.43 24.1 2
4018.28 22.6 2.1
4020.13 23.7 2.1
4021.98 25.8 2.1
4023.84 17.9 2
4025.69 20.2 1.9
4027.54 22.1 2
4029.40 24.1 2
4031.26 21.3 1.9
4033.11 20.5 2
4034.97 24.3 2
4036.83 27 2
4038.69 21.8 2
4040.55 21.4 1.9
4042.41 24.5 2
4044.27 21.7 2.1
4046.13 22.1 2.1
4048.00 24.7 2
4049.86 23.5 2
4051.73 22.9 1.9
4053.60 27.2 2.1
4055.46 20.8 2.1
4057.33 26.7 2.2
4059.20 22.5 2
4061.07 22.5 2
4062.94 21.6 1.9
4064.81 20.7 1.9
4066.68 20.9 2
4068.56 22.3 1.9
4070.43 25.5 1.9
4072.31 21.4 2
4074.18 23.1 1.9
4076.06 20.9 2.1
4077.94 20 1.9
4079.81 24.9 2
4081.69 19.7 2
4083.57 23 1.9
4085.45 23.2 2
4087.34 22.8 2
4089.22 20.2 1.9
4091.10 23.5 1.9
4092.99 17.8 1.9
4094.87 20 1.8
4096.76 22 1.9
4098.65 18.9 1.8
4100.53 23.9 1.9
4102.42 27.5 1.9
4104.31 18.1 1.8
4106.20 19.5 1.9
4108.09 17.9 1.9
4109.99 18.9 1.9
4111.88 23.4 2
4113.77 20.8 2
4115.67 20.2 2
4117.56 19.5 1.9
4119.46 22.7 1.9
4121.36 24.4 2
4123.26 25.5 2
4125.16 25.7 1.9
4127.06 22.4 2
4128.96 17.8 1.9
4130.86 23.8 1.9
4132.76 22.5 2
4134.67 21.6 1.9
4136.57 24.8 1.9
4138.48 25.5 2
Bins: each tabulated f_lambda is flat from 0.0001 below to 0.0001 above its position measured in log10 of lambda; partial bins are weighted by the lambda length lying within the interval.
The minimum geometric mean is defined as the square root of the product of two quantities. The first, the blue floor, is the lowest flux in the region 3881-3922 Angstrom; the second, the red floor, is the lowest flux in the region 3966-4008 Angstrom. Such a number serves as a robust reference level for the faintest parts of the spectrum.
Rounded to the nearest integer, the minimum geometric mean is 11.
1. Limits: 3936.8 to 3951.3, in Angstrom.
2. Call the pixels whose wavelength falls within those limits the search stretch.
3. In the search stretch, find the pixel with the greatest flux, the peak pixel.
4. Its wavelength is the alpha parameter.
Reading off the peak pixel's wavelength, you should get 3946.76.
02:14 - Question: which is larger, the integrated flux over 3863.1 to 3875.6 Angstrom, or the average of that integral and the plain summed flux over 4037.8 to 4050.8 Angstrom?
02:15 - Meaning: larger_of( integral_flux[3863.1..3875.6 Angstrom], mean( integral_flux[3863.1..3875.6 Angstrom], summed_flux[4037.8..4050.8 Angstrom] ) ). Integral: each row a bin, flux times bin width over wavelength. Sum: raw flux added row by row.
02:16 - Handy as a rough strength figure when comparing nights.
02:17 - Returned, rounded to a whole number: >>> 243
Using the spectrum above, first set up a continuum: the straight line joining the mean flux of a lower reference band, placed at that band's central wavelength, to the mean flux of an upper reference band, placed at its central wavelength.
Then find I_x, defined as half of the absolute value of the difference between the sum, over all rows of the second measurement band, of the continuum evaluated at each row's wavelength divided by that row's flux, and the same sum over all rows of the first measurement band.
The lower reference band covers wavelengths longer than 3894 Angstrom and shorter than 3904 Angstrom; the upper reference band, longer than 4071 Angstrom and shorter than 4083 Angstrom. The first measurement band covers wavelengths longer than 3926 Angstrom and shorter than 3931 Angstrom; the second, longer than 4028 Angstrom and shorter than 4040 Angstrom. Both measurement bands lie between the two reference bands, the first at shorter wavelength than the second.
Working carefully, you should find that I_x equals 1.0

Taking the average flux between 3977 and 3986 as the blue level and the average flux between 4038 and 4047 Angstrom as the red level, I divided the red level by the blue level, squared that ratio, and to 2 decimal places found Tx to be 1.69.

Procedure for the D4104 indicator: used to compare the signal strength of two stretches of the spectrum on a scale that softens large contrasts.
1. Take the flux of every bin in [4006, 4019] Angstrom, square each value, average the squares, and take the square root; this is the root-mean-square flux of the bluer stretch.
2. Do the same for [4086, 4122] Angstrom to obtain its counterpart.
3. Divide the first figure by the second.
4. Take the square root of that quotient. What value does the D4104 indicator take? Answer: 1.03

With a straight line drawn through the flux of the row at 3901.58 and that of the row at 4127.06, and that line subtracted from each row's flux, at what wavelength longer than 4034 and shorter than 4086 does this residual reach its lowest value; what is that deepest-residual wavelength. 4081.69 Angstrom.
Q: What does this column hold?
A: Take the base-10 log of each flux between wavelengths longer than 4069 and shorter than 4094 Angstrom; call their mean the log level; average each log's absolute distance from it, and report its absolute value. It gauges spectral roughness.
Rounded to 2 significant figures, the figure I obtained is 0.037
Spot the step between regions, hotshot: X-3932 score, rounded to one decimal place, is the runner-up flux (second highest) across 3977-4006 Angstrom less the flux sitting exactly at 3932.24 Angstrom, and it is 10.8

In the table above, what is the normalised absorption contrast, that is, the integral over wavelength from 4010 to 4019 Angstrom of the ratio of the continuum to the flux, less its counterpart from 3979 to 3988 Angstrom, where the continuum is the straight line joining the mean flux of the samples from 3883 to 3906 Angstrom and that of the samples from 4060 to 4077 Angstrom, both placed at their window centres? -2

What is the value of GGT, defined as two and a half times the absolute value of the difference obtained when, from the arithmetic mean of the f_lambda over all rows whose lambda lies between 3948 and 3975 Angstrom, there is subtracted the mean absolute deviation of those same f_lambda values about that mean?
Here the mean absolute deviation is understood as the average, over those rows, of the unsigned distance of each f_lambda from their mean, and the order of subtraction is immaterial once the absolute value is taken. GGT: 35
